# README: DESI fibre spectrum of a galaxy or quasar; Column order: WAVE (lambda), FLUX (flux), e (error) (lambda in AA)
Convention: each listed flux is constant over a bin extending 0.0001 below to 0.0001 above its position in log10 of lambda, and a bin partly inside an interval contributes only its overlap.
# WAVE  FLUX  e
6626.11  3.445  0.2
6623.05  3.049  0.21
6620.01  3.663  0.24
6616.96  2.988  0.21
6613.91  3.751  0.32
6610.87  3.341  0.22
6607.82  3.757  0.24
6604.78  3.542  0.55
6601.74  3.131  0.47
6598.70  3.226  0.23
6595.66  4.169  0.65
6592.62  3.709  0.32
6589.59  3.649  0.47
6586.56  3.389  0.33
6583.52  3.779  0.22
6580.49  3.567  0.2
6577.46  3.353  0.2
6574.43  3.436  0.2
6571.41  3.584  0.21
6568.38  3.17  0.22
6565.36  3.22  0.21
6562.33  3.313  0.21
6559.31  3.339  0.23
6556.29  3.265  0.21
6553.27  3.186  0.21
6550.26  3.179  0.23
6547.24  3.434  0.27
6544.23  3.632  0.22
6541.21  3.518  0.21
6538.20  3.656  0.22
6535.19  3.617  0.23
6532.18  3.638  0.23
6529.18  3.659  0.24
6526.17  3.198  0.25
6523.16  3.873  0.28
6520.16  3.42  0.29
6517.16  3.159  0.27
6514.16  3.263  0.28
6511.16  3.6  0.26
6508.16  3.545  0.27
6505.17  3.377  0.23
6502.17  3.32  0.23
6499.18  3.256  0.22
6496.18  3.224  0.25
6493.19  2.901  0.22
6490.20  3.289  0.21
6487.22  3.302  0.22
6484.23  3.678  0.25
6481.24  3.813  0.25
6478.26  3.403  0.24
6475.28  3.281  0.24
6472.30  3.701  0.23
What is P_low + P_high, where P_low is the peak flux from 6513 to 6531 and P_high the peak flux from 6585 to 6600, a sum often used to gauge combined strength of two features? 8.04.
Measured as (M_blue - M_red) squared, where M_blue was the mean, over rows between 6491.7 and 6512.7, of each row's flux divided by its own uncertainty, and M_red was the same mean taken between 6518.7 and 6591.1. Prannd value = 1.0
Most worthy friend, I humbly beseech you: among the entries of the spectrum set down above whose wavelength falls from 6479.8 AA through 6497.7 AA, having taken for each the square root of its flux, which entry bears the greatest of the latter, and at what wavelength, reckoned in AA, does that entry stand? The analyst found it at 6481.24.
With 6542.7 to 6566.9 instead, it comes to 6544.23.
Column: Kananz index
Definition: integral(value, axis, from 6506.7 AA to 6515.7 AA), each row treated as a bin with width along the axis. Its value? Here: 31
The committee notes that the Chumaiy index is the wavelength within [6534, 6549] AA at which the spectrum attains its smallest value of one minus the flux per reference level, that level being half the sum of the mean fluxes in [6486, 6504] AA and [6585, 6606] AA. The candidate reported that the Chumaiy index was 6538.20 AA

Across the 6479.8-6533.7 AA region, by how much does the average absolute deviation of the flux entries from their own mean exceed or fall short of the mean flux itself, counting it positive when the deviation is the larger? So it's -3.21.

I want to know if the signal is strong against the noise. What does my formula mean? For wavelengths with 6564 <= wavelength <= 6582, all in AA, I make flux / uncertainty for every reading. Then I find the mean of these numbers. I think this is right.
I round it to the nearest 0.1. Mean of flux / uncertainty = 16.4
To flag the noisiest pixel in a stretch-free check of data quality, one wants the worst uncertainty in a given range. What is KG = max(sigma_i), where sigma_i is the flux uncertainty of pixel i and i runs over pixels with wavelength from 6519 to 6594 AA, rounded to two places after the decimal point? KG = 0.47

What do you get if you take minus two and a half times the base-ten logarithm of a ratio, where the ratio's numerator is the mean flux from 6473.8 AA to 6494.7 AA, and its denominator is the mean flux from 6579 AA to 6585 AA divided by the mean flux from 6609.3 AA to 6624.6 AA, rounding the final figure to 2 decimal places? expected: -1.23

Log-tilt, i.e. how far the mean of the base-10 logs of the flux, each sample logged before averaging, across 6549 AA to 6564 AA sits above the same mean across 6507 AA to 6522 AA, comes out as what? -0.02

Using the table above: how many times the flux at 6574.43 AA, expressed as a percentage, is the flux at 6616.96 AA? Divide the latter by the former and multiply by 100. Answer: 87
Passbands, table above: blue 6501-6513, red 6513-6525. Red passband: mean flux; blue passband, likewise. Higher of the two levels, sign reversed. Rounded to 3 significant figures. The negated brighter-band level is -3.46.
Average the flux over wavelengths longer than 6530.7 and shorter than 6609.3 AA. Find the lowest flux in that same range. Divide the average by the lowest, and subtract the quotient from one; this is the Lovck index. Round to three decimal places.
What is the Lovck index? -0.111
